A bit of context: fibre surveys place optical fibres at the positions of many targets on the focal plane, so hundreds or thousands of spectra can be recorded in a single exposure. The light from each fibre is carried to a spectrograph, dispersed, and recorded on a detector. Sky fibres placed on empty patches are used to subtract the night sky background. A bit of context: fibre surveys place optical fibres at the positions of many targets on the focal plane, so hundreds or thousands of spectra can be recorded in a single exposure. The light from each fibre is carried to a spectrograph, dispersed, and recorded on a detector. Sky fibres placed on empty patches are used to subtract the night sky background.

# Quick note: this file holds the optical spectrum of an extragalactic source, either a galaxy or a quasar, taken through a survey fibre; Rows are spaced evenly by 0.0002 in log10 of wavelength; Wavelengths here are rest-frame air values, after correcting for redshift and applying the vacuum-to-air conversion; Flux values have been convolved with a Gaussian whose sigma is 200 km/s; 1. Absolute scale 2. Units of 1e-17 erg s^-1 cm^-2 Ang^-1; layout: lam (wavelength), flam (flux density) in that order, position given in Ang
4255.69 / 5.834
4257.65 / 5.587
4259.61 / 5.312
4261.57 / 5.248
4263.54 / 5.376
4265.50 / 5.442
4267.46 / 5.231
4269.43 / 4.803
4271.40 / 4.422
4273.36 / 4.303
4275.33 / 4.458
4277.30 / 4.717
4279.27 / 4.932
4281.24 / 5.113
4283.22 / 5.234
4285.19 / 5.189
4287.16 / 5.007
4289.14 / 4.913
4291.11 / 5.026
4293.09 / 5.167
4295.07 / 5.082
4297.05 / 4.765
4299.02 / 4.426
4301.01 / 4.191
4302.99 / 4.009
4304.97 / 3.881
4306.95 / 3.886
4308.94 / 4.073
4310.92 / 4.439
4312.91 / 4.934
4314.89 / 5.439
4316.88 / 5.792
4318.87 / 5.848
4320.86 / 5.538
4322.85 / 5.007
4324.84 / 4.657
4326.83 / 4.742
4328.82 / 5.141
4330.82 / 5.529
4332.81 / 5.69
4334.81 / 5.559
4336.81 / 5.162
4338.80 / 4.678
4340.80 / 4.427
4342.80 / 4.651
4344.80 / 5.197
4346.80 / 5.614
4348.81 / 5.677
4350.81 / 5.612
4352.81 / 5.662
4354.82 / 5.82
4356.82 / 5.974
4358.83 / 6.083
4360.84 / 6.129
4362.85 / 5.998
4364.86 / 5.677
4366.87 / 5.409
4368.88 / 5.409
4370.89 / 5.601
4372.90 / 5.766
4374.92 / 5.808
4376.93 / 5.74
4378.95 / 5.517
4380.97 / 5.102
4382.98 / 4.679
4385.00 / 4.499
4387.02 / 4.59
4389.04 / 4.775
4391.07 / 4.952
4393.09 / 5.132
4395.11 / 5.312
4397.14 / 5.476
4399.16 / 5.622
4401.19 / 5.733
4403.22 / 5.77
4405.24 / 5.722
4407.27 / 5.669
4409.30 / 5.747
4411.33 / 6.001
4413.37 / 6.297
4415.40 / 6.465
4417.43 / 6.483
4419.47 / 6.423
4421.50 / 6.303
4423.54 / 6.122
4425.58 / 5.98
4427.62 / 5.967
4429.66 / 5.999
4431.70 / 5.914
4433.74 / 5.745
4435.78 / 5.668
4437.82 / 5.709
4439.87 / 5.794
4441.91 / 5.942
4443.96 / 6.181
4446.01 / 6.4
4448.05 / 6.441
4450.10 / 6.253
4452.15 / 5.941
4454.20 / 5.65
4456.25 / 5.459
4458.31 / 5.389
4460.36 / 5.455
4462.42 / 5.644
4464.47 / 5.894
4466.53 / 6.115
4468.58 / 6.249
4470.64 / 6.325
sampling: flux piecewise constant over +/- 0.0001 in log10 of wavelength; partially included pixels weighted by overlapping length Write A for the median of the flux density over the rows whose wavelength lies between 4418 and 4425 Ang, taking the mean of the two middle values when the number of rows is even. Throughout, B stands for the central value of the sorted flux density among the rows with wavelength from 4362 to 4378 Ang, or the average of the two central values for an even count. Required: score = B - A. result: -0.6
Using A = 6.3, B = 5.7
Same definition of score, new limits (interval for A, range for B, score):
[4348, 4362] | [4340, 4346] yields -1.2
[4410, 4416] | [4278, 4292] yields -1.3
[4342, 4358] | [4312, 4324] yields -0.1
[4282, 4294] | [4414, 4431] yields 1.1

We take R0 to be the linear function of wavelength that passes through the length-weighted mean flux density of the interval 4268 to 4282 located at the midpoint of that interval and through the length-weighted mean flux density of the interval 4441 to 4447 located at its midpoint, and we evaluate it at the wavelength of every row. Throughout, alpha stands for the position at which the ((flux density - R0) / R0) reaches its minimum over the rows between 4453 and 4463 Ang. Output 4458.31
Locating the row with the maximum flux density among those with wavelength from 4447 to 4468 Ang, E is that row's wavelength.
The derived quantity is 4448.05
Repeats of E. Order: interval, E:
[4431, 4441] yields 4431.70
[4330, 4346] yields 4332.81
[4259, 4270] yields 4265.50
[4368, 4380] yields 4374.92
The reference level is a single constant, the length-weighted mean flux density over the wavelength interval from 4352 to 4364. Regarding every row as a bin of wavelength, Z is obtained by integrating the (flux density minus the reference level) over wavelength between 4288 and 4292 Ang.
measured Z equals -3.9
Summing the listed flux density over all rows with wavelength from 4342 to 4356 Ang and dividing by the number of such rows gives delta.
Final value 5.5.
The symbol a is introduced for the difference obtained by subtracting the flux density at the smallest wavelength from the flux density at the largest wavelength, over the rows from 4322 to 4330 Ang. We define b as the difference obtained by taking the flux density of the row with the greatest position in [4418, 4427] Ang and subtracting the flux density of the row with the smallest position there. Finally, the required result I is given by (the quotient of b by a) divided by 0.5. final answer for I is -7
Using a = 0.13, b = -0.4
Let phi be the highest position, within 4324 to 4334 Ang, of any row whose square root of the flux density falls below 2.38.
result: 4330.82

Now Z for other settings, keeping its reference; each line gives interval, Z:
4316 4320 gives -0.5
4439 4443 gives -0.3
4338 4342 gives -5.6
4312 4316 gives -2.9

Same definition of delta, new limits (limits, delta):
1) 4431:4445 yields 5.9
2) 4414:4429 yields 6.2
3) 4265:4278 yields 4.8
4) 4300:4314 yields 4.2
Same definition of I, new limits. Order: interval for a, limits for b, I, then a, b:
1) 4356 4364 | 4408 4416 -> 60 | 0.02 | 0.7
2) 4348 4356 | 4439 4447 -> 8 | 0.14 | 0.6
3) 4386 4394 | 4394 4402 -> 2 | 0.54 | 0.4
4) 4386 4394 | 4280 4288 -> 0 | 0.54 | -0.1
